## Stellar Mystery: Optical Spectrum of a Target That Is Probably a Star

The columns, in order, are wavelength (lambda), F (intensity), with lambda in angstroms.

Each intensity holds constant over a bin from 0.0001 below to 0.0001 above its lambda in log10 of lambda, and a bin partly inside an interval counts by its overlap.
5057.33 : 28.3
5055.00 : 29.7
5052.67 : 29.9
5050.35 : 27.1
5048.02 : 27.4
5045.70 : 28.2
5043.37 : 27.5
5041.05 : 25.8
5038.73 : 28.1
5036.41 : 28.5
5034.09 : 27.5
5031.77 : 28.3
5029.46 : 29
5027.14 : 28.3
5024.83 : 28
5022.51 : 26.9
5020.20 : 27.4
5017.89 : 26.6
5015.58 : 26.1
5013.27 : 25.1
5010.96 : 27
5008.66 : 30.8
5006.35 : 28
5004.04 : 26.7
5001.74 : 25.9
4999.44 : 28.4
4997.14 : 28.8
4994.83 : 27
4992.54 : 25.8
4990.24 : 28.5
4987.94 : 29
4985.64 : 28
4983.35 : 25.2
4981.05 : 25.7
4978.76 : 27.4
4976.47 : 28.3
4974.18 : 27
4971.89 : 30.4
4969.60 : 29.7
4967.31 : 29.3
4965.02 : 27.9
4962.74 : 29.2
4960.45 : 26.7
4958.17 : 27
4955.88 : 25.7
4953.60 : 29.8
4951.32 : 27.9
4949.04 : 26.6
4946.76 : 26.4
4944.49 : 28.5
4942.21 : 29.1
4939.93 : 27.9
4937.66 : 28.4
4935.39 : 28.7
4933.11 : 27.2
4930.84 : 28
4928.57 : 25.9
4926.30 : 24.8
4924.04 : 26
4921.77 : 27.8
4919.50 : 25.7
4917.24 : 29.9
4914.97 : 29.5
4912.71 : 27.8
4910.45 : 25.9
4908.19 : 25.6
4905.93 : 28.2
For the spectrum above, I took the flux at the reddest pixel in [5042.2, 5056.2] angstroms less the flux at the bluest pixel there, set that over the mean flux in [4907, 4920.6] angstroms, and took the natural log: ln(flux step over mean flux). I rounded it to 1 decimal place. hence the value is -2.5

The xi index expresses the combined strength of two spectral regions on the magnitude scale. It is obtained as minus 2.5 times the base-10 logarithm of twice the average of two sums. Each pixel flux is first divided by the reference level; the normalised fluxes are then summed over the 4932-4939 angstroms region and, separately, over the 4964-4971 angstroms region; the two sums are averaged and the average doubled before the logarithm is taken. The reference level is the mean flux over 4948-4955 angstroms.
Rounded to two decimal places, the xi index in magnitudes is -1.96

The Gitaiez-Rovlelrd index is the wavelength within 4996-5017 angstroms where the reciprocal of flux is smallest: 5008.66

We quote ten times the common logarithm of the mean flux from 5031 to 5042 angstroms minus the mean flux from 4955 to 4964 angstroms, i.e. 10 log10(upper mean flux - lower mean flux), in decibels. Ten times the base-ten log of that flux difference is -3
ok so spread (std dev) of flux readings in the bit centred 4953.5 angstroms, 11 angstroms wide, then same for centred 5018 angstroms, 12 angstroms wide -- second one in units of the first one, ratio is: 0.56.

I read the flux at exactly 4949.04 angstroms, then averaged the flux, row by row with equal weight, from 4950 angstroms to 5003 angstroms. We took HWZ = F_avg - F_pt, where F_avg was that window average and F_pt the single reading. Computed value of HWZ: 1.2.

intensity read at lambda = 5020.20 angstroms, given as 27.4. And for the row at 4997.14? 28.8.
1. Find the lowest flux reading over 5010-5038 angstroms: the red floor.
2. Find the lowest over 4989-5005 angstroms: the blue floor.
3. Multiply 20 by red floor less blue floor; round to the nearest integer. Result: -14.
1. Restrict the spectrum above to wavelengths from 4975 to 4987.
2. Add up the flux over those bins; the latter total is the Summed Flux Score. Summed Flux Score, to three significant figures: 135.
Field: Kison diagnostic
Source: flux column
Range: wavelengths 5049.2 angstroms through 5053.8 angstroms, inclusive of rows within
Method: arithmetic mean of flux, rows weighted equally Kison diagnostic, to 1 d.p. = 28.5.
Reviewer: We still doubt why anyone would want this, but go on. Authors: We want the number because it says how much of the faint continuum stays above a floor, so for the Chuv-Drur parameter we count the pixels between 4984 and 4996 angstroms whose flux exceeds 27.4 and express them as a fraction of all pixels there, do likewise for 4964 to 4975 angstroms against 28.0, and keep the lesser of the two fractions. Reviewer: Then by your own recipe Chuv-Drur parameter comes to 0.60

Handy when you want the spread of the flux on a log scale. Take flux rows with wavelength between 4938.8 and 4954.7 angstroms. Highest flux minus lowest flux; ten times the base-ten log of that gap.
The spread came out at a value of 5.3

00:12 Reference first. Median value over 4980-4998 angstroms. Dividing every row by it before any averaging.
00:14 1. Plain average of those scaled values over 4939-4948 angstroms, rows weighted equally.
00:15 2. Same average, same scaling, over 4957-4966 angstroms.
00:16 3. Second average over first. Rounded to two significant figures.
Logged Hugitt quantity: 0.99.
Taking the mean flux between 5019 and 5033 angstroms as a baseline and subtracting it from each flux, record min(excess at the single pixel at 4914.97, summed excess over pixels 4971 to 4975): 1.4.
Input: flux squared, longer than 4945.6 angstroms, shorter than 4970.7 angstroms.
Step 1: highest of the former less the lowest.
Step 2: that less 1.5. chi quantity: 226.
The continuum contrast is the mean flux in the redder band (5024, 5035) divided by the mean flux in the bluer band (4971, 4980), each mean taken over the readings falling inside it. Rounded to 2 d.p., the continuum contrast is 1.00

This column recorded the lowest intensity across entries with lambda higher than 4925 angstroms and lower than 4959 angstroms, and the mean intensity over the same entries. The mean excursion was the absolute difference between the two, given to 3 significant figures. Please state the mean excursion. 2.66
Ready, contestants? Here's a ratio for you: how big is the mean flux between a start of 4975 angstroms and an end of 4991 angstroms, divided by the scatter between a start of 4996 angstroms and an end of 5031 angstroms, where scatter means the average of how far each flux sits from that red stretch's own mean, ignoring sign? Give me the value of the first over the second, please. 24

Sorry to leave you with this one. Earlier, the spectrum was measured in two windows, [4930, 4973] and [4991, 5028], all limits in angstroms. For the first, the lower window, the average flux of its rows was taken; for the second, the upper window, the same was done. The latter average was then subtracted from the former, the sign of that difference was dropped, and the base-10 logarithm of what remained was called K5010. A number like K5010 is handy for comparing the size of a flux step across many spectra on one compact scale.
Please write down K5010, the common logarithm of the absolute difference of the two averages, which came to -0.1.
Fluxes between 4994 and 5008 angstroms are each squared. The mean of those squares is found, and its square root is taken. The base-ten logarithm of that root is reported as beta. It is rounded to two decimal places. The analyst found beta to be 1.44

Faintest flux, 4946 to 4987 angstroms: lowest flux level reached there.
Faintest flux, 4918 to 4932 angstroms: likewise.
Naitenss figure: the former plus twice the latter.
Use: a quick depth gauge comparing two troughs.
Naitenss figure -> 74.80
